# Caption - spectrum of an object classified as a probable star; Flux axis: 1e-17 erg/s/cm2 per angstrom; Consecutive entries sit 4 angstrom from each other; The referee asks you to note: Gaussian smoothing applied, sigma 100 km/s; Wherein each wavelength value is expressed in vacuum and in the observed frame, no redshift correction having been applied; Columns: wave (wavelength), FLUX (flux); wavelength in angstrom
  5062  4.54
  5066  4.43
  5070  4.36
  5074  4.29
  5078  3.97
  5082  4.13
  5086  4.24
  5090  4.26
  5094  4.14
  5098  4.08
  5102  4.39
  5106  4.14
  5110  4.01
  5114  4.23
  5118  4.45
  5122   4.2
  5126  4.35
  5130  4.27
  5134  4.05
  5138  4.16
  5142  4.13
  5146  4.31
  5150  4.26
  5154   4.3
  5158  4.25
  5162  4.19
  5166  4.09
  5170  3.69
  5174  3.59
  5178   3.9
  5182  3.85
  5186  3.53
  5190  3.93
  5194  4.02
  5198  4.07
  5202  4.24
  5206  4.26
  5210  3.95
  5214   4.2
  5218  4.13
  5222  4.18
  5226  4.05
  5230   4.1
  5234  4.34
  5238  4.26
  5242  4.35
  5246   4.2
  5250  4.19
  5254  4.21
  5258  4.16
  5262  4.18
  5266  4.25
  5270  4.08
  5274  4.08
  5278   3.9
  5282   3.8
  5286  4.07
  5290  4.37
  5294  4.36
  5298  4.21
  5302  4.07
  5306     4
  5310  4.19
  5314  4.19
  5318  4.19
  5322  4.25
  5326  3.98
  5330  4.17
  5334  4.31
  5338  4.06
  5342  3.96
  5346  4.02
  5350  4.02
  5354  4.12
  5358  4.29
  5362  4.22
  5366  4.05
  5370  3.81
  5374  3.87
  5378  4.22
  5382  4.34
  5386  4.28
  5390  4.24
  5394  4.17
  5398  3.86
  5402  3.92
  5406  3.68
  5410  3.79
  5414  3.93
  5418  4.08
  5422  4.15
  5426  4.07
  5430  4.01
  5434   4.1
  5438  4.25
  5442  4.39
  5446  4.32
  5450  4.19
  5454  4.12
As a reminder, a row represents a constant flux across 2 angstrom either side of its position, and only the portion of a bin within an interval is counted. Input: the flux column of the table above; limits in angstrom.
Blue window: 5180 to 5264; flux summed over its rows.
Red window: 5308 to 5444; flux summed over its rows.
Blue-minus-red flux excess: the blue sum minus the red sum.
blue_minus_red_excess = -53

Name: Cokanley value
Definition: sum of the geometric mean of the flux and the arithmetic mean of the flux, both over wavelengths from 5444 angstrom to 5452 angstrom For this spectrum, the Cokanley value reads 8.51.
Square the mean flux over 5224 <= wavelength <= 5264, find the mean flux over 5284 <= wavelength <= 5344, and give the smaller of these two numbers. 4.16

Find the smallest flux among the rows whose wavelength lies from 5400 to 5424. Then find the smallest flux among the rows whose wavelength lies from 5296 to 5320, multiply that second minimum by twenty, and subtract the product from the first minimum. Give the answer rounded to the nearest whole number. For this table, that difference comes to -76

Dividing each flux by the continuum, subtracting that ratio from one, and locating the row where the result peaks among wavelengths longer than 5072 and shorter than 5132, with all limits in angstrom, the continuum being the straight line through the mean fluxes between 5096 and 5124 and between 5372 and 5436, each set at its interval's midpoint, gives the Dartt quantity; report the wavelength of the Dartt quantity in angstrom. 5078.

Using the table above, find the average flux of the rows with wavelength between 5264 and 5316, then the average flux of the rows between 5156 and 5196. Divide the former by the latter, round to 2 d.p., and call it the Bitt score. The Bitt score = 1.06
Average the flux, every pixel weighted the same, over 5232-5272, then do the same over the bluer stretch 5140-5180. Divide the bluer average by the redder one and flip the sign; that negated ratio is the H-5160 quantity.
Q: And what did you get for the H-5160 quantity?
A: -0.964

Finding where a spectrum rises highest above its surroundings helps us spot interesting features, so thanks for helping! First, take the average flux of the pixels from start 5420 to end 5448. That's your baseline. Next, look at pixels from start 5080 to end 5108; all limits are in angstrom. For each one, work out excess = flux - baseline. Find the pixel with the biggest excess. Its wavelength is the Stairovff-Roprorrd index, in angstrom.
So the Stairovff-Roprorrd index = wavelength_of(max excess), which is 5102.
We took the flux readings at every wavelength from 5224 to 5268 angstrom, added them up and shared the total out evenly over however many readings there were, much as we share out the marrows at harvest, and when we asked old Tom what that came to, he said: 4.21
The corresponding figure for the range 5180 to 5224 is 4.03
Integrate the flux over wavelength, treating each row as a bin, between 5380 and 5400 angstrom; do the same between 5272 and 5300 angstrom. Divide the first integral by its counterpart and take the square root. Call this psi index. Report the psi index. 0.85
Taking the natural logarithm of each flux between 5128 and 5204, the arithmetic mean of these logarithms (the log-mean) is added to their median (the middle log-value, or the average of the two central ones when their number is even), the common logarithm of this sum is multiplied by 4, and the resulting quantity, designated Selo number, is 1.79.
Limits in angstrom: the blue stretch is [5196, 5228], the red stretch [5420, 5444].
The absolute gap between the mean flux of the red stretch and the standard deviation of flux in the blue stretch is 4.06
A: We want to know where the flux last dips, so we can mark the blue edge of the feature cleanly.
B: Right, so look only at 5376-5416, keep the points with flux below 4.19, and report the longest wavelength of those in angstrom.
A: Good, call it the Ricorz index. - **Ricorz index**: 5414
